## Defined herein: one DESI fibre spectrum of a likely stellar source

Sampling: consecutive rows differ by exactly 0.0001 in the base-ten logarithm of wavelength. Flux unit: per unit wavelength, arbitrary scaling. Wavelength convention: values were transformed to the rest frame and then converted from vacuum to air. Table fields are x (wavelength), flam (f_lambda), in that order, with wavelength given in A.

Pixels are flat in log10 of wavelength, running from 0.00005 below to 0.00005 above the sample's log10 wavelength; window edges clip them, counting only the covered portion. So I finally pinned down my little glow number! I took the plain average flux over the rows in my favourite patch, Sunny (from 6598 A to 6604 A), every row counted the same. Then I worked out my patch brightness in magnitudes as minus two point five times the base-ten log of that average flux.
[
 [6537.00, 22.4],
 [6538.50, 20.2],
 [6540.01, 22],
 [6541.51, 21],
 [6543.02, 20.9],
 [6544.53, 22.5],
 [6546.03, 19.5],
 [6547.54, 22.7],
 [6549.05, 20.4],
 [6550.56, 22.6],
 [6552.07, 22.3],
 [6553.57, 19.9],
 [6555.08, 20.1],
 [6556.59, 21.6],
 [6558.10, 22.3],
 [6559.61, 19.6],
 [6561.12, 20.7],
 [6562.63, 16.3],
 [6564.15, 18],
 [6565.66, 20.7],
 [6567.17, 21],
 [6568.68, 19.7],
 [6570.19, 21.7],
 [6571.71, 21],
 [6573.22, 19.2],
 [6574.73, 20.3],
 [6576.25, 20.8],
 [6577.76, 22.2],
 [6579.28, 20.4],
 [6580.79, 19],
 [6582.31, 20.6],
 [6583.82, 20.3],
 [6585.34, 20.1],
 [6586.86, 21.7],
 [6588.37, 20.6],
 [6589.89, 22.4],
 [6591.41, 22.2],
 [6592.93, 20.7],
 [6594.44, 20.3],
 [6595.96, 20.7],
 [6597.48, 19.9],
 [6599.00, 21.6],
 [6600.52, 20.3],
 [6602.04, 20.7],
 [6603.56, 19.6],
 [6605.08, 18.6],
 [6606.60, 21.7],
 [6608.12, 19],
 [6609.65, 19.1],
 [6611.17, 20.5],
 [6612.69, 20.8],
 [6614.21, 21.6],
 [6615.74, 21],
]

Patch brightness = -3.28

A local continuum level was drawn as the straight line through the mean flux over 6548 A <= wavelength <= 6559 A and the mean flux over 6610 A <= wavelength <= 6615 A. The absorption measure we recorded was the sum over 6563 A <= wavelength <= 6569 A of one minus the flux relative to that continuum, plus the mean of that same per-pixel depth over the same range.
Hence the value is 0.33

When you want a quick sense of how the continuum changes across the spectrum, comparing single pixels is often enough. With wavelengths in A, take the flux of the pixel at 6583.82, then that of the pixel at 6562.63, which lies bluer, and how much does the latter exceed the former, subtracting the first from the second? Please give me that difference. -4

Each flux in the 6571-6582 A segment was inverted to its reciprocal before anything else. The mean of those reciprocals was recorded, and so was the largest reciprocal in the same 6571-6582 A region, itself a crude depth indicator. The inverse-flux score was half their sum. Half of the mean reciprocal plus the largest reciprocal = 0.0509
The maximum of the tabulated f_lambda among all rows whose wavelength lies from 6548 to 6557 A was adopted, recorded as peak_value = 22.6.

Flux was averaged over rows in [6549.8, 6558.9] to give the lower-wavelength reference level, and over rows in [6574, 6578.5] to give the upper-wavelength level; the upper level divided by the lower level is 0.98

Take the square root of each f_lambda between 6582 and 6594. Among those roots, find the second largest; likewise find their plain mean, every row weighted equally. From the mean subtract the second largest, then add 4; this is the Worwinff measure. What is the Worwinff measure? 3.88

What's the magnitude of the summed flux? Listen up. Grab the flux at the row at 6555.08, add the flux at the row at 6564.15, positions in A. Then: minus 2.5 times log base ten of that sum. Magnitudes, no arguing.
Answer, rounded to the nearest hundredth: -3.95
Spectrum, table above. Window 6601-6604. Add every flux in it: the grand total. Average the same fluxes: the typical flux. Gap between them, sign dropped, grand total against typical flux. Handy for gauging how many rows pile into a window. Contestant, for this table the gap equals 20.1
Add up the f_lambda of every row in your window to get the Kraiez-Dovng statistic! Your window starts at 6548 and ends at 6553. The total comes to 65.3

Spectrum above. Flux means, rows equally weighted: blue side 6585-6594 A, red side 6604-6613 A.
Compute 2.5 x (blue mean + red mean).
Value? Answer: 103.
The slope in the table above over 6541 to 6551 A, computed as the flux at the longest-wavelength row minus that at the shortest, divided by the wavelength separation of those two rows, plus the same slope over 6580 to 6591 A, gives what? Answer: 0.6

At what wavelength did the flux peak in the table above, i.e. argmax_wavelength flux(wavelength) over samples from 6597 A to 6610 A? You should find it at 6606.60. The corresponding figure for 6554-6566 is 6558.10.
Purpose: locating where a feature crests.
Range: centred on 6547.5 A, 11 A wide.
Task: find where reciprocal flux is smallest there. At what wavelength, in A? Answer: 6547.54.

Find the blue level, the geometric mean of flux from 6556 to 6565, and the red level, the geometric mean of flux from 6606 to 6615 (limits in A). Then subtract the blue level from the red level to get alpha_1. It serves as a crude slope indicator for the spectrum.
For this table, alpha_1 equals 0.8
